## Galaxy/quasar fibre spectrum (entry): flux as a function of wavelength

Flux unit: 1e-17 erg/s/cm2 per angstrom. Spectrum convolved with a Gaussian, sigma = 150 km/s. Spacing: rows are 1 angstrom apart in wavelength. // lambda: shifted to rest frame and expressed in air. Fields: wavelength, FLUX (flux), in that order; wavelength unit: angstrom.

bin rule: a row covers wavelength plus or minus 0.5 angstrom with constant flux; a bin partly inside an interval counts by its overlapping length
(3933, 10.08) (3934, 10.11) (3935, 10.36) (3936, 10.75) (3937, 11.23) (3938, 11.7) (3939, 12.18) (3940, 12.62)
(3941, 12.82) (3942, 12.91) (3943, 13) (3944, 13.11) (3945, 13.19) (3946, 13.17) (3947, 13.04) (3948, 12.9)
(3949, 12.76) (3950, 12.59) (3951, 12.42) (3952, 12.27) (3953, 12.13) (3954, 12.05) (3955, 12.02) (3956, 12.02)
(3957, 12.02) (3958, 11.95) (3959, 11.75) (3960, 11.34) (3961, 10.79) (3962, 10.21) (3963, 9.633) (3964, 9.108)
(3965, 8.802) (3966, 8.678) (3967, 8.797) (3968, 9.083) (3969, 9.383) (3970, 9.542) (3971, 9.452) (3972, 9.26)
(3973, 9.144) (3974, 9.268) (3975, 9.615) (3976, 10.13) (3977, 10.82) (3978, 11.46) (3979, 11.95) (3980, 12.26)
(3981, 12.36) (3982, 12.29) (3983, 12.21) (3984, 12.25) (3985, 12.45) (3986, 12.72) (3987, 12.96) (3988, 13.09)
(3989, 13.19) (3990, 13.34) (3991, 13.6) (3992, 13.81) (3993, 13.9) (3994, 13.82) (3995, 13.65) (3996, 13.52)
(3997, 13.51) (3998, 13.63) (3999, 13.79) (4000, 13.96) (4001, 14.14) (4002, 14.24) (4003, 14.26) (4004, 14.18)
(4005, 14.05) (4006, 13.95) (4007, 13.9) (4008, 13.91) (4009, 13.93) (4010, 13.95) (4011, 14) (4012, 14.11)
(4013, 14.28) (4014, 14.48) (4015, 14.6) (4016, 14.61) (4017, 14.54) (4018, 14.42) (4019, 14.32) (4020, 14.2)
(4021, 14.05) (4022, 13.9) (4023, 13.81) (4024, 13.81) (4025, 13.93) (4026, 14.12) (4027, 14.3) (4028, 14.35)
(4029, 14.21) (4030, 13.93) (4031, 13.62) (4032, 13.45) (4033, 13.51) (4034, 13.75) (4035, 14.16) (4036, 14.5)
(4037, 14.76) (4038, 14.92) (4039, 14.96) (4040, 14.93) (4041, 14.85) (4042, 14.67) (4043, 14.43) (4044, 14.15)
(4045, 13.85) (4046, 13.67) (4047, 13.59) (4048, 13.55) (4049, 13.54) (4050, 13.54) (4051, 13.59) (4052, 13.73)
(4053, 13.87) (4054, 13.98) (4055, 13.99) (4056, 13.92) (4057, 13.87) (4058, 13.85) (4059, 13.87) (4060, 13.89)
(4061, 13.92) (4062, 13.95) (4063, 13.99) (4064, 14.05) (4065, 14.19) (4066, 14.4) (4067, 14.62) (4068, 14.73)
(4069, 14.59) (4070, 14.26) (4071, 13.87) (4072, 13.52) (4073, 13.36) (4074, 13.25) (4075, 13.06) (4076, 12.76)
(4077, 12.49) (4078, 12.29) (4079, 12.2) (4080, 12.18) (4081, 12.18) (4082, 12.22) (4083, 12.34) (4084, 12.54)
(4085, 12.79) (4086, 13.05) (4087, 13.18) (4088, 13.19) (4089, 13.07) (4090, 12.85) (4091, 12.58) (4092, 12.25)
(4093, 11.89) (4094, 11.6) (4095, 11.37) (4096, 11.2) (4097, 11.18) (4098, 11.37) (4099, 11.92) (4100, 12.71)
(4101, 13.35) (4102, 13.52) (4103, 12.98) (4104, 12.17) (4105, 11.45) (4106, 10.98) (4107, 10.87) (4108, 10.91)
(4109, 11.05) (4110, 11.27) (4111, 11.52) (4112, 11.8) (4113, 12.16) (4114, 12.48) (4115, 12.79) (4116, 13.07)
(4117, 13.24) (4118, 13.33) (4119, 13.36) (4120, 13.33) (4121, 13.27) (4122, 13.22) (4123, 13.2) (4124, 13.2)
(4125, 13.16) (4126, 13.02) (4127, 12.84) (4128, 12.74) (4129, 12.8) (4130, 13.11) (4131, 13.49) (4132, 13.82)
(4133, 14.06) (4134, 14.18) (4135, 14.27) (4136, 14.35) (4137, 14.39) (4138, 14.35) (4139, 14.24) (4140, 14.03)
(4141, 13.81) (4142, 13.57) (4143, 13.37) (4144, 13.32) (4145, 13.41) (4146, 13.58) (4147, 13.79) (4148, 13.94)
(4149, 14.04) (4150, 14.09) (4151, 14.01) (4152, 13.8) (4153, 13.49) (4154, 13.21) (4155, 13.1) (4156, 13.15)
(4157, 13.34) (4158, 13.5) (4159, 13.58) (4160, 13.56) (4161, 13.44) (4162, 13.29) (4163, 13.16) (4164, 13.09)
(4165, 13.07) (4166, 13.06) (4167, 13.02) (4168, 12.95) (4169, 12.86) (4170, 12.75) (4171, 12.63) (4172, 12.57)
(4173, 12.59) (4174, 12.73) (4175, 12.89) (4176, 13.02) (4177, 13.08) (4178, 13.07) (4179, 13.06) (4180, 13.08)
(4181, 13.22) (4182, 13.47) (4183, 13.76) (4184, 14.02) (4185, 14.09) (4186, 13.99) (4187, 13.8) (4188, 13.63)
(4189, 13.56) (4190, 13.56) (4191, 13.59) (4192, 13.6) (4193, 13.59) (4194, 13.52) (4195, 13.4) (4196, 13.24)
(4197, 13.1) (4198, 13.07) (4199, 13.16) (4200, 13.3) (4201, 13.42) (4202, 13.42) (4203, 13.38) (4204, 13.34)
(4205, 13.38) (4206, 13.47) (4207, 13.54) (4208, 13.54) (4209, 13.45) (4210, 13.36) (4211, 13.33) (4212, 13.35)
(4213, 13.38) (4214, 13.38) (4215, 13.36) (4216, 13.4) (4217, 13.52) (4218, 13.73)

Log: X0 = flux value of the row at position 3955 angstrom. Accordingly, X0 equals 12.02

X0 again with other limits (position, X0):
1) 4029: 14.21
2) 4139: 14.24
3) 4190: 13.56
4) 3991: 13.6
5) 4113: 12.16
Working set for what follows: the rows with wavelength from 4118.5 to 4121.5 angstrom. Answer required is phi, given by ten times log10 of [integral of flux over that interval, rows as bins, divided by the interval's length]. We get 11.2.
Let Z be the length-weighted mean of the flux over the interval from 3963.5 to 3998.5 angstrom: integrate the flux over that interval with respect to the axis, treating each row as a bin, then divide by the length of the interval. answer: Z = 11.5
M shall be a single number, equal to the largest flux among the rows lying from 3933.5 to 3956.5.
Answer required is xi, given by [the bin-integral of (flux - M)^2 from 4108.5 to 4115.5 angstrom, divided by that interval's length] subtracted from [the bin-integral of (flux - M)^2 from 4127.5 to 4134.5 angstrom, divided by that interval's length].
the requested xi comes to -1.7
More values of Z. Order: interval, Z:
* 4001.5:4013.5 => 14.1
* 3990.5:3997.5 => 13.7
